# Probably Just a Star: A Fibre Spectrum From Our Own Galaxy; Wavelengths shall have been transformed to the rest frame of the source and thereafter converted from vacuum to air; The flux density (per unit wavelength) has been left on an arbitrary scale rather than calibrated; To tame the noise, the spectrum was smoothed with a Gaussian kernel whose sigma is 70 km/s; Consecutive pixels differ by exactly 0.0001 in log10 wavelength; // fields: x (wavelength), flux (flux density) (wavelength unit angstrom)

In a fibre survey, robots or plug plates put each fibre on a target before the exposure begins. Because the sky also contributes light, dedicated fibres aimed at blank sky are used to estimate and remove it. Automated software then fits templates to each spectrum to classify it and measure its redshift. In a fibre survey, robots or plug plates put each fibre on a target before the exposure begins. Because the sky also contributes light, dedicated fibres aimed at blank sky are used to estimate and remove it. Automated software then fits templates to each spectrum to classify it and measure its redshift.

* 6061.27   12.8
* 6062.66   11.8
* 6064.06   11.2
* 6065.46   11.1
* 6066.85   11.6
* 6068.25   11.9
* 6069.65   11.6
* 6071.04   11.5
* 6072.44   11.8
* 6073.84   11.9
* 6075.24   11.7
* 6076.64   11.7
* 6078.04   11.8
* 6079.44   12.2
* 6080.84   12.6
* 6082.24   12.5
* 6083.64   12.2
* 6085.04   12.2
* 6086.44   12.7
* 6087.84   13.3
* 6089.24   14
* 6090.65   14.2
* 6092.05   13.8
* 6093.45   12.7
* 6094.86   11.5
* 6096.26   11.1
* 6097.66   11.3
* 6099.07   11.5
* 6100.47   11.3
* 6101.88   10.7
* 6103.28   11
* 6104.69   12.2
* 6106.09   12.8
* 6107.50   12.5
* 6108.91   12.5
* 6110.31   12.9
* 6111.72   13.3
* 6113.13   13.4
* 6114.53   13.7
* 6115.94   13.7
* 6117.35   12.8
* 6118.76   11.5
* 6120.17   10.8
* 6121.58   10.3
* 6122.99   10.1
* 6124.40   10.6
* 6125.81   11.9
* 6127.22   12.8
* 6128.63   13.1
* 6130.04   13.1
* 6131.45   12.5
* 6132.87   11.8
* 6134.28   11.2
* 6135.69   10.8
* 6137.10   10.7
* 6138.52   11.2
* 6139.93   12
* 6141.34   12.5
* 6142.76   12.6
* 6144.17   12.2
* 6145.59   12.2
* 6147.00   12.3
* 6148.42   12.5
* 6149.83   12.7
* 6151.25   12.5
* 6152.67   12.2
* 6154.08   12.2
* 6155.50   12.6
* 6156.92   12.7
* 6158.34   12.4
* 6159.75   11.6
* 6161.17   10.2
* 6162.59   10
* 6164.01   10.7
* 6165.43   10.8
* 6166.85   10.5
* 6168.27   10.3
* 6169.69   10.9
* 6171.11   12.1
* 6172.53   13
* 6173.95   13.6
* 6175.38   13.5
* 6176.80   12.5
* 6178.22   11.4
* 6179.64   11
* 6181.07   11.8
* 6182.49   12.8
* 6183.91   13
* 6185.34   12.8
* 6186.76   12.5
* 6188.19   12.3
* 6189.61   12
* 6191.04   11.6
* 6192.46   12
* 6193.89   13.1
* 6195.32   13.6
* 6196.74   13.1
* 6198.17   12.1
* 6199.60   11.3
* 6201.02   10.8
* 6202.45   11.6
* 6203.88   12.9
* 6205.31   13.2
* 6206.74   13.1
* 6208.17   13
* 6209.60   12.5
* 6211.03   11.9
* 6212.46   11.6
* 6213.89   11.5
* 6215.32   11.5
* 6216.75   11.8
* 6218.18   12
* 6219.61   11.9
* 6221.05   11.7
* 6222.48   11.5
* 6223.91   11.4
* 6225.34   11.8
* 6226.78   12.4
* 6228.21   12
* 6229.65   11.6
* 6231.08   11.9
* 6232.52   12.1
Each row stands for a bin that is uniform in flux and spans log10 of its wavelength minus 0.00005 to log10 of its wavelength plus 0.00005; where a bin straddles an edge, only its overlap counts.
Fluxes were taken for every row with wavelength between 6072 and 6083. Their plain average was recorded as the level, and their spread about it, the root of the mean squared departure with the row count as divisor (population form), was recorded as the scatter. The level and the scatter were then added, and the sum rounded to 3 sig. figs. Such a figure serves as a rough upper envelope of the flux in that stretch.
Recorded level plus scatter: 12.4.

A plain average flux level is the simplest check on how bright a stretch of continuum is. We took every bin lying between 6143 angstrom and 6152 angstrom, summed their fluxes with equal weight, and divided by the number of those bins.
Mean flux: 12.4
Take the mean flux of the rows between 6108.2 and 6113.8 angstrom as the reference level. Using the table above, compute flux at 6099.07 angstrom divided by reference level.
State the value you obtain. 0.88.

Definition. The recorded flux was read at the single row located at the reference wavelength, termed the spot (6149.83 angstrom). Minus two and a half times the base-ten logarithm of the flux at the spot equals -2.76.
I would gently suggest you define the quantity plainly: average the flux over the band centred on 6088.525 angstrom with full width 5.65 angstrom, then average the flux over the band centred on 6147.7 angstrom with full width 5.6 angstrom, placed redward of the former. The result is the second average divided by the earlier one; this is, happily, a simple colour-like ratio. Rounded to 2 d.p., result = 0.92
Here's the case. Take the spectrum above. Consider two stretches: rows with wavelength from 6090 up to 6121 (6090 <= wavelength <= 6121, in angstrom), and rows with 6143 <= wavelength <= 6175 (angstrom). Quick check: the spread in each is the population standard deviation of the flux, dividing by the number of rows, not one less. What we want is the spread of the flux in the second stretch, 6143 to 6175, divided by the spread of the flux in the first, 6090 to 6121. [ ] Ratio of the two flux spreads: 0.94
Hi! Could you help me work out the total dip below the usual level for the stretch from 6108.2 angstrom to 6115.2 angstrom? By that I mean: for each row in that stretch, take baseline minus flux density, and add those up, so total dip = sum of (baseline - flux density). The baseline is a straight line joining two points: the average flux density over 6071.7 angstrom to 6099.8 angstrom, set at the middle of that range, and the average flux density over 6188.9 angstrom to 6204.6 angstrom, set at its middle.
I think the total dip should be -4.3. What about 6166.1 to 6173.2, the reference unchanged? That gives 4.3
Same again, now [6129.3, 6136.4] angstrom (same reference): 2.0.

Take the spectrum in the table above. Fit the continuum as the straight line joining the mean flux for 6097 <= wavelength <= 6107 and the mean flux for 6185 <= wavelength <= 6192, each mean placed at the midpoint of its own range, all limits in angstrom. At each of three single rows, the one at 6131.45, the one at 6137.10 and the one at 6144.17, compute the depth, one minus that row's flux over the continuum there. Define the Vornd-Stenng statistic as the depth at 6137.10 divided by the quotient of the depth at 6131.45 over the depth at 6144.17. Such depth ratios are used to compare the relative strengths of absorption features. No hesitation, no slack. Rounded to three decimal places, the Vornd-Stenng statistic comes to 0.042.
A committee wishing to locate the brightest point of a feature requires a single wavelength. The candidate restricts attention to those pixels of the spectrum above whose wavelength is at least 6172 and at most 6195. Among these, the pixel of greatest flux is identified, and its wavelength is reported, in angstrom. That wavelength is 6173.95 angstrom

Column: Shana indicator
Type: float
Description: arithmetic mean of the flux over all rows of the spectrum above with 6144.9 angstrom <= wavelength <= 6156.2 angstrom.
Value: 12.4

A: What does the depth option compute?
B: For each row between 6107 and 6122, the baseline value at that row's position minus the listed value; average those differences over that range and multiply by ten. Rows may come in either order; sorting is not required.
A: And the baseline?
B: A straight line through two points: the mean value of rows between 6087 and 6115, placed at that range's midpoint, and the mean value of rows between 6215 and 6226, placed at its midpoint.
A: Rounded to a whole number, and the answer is -1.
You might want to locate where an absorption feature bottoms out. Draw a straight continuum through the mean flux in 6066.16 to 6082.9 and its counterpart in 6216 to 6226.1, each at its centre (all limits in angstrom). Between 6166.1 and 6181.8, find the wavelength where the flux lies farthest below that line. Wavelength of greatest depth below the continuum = 6168.27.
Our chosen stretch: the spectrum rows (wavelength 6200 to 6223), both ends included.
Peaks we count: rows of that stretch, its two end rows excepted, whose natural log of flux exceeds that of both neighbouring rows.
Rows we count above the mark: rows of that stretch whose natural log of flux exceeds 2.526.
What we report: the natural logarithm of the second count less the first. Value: 0.69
